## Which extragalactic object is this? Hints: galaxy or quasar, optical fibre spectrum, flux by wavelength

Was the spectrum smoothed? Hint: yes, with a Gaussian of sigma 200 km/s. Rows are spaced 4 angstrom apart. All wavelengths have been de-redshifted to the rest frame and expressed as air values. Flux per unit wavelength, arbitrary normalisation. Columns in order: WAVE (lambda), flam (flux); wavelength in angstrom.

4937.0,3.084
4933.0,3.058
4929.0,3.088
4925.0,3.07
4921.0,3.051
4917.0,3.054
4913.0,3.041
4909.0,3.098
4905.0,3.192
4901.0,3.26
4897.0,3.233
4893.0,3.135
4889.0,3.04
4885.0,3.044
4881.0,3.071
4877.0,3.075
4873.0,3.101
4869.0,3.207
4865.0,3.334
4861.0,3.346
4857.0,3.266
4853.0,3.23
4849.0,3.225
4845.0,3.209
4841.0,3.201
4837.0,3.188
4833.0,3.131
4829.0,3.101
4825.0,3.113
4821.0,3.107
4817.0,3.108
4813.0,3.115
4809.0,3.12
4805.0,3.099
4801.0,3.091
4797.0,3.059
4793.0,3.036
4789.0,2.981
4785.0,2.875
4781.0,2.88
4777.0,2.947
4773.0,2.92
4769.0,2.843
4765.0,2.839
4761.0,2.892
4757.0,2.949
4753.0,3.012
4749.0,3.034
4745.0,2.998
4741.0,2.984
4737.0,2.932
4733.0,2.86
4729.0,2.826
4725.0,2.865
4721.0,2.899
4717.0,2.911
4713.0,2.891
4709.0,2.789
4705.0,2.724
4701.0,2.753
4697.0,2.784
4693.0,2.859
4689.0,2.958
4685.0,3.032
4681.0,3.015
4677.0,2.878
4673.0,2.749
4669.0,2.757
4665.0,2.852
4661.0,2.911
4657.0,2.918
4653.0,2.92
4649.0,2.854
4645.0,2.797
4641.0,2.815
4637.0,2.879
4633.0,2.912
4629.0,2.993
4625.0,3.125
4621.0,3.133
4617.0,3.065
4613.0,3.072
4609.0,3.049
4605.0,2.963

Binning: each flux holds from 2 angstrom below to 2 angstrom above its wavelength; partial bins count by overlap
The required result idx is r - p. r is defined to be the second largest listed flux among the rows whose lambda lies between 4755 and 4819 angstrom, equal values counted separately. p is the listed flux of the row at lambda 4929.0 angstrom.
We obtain 0.03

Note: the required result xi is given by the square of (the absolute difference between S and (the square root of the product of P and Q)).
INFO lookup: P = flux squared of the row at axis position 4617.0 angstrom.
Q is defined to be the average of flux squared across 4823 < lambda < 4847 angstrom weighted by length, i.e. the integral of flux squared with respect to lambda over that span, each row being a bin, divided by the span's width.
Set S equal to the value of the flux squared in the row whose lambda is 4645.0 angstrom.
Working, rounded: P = 9.4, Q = 10.0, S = 7.8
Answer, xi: 3.4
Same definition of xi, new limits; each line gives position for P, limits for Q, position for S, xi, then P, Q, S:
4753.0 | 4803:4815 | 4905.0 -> 0.7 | 9.1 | 9.7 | 10.2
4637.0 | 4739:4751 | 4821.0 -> 1.0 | 8.3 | 9.0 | 9.7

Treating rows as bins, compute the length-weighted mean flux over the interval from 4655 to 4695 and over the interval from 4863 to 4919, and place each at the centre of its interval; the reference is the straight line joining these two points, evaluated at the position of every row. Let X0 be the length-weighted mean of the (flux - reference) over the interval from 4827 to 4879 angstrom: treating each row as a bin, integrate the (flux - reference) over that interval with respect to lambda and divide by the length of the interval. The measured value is 0.11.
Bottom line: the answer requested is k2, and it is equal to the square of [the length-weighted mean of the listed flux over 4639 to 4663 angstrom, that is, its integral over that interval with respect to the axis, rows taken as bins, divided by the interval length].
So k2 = 8.23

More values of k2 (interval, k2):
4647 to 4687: 8.34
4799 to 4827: 9.66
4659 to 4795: 8.38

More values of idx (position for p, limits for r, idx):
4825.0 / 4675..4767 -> -0.08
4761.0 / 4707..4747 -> 0.09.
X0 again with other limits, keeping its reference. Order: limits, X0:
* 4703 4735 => -0.10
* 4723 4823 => -0.03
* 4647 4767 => -0.04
